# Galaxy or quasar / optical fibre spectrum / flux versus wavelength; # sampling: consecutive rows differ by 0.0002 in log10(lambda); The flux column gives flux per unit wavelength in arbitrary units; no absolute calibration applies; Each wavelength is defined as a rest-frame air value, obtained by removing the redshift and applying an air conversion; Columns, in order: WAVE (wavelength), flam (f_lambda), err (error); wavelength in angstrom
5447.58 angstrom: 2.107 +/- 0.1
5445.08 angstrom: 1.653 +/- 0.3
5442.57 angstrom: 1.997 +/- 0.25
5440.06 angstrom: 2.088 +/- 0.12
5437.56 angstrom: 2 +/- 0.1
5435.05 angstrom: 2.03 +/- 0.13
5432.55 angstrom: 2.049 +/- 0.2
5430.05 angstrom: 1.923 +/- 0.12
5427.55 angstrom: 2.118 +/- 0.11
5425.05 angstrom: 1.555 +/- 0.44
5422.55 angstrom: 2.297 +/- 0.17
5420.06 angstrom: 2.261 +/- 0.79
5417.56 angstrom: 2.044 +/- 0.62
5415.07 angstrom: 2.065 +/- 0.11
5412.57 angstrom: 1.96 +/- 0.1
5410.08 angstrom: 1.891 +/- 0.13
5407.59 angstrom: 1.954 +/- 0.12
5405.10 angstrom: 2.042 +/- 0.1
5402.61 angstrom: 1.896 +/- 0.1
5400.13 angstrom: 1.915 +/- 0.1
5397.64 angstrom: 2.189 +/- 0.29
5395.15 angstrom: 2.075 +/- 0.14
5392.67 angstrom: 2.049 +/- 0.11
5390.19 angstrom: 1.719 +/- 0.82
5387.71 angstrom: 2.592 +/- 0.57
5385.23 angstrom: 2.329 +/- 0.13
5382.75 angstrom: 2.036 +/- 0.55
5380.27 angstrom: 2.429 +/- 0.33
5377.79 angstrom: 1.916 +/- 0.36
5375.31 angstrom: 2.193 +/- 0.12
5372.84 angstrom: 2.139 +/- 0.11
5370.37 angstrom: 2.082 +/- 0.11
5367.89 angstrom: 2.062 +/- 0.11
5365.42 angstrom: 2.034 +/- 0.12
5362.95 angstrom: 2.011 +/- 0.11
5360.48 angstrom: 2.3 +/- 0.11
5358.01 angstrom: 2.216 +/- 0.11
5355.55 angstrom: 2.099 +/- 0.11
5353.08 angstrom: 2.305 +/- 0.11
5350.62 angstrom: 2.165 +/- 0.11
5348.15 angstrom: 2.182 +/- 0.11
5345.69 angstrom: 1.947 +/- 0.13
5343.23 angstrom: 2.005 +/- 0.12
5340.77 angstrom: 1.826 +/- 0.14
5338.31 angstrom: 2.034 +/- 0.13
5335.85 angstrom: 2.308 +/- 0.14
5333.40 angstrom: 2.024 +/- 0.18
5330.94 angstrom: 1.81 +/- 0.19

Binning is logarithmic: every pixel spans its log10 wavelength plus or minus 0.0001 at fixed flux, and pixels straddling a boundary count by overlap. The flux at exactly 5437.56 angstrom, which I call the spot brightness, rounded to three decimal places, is 2.000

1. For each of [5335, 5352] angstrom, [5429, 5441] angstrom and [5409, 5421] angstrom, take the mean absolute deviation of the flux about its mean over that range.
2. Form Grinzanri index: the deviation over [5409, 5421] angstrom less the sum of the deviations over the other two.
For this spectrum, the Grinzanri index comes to -0.08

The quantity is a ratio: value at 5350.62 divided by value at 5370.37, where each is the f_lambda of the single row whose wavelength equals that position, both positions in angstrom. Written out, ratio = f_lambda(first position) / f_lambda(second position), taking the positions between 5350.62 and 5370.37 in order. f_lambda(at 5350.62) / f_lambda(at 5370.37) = 1.04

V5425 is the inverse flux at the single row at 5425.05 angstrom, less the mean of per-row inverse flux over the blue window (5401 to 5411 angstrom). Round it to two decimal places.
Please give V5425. 0.13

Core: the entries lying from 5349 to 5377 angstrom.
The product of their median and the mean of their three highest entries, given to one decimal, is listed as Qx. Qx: 4.9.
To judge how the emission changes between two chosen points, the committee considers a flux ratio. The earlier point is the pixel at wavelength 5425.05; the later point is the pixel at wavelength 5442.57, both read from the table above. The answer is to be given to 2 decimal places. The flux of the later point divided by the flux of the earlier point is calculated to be 1.28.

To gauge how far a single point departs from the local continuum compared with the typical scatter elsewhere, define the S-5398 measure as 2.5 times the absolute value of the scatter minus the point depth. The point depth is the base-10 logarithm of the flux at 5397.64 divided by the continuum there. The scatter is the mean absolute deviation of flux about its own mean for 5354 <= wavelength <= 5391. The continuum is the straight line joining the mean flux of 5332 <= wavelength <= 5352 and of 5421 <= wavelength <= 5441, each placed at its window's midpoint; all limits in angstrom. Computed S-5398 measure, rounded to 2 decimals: 0.32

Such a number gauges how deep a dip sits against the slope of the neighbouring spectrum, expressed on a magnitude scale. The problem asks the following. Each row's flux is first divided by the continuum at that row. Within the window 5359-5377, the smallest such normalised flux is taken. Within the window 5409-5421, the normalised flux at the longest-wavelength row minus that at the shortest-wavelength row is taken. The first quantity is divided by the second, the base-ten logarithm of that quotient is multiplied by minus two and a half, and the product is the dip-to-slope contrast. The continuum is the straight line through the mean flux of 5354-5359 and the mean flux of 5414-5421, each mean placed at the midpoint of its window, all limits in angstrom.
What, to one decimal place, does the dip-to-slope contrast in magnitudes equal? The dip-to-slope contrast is -1.8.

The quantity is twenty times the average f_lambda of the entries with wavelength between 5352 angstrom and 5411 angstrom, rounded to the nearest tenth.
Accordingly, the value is 42.1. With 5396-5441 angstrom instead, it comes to 40.3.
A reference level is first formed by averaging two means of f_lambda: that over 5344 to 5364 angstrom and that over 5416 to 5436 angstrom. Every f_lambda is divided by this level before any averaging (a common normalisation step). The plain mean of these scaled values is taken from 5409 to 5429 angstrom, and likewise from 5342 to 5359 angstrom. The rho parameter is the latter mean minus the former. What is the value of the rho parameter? 0.051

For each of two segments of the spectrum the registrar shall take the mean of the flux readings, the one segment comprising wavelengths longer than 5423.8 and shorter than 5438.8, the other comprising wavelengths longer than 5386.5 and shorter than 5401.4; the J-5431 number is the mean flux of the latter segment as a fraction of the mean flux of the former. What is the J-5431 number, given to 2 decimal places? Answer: 1.07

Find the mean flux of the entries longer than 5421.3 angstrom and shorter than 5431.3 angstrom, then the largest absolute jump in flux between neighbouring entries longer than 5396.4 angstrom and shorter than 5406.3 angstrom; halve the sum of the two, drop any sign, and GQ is 1.12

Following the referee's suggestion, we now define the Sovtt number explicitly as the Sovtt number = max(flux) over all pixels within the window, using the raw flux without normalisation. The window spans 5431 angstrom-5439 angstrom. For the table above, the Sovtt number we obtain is 2.049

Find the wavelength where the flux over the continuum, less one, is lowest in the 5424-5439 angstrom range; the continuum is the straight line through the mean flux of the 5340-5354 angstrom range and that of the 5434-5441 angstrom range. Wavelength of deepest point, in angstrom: 5425.05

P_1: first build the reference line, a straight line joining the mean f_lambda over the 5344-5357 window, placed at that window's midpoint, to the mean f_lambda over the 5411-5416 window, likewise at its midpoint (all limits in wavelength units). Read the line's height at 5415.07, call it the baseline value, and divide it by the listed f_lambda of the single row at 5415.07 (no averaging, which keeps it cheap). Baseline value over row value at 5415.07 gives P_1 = 0.97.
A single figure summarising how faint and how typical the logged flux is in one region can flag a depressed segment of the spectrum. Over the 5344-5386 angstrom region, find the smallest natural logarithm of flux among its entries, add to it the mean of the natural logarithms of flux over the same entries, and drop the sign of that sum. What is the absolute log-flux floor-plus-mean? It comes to 1.41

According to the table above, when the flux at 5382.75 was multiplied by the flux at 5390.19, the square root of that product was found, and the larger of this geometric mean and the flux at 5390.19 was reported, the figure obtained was 1.87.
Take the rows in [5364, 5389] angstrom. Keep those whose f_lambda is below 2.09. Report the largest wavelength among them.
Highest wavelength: 5382.75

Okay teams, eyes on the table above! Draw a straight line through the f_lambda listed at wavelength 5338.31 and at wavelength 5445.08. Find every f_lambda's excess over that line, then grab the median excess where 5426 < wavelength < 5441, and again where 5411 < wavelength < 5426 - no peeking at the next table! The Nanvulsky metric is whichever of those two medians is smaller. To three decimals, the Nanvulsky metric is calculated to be 0.299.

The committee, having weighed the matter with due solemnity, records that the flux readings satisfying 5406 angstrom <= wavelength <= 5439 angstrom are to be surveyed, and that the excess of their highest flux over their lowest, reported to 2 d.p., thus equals 0.74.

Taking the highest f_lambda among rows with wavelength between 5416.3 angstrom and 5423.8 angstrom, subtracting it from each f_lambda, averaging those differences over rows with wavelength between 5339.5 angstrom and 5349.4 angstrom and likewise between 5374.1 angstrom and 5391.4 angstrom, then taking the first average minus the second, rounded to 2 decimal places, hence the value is -0.18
